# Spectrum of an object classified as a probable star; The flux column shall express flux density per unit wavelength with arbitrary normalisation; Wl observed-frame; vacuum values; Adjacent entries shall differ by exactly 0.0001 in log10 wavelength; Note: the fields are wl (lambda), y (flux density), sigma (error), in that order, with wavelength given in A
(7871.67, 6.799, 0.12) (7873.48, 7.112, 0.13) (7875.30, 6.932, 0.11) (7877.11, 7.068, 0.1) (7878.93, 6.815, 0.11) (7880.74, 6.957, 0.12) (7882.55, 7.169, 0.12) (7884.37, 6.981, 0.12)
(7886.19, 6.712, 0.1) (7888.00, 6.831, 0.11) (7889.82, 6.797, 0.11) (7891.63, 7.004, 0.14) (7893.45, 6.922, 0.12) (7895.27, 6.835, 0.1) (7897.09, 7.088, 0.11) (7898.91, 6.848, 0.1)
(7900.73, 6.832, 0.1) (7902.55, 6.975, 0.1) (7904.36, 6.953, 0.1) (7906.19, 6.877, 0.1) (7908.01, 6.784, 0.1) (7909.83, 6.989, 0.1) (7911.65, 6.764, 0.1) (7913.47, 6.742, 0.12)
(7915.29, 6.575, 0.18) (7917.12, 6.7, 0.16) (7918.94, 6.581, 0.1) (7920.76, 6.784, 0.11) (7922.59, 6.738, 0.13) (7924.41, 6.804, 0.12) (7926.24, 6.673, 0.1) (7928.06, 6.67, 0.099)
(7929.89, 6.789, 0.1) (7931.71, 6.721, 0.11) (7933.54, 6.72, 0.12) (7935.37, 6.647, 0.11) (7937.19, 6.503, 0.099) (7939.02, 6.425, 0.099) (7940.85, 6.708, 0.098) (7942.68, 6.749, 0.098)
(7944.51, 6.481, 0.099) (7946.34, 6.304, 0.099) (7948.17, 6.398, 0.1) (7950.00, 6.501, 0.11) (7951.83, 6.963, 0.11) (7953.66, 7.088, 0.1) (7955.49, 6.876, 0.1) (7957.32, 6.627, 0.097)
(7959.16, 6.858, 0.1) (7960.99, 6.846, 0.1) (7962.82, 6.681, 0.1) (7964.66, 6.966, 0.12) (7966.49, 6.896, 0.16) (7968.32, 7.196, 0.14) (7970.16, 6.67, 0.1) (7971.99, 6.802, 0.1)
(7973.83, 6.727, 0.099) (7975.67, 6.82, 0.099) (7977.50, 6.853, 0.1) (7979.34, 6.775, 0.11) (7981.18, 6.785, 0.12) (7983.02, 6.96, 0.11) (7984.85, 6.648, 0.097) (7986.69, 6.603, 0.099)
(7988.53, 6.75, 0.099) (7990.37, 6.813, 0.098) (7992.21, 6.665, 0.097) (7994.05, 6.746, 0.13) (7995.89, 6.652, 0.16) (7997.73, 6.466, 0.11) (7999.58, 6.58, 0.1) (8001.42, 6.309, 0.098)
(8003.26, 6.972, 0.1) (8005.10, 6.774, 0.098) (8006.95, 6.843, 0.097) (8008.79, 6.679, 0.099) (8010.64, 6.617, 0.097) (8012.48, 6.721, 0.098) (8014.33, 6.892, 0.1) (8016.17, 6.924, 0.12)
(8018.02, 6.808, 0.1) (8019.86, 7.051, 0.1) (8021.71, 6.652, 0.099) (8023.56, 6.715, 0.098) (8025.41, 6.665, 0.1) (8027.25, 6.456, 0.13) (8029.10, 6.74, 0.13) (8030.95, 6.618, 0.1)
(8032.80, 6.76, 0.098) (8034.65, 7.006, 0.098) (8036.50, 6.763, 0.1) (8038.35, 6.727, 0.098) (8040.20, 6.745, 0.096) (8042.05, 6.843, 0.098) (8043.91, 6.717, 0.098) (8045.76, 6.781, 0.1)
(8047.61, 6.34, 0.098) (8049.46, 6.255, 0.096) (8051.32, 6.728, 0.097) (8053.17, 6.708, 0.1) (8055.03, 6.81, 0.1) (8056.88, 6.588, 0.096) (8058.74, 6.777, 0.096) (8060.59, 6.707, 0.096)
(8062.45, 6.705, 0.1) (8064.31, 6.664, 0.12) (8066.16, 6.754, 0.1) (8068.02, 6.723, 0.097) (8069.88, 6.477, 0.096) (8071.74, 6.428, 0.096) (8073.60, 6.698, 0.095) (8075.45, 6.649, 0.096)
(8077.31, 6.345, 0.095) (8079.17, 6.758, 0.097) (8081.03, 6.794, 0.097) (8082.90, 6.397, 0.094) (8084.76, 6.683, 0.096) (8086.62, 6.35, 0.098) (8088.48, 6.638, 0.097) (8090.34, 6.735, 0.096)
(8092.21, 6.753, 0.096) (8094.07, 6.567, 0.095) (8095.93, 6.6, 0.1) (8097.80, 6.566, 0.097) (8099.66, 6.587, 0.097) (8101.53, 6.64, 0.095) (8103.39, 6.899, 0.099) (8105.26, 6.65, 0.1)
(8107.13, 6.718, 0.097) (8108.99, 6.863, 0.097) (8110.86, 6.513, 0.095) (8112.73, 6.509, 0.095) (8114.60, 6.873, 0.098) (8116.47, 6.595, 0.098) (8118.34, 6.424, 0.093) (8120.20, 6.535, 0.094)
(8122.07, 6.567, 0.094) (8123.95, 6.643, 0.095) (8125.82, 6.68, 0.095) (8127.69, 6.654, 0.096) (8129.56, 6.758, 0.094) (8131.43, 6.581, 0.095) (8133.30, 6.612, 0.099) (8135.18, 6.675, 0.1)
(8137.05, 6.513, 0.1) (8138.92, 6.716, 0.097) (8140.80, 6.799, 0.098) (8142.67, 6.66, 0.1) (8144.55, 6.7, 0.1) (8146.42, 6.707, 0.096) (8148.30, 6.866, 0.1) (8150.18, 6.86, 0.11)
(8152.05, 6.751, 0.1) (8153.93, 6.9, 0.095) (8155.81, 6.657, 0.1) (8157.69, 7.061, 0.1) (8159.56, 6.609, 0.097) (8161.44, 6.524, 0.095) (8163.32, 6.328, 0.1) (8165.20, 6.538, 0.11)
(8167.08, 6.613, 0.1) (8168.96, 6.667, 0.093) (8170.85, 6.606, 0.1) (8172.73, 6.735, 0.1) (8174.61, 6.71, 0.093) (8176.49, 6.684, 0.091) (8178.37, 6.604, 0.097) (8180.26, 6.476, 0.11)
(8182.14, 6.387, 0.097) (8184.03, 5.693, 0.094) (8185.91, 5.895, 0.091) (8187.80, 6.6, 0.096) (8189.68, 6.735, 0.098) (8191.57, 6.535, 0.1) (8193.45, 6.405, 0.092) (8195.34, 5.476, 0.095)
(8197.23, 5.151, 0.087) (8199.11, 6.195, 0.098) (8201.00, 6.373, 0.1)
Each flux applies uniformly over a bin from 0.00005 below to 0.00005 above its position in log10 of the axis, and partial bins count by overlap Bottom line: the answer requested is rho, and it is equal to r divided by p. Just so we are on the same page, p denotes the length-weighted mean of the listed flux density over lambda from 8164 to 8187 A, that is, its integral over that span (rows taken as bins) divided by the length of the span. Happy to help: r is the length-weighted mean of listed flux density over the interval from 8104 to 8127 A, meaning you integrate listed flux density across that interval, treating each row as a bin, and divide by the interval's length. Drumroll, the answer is 1.026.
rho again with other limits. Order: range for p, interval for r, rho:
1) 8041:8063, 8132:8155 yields 1.010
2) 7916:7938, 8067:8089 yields 0.983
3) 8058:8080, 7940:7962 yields 1.009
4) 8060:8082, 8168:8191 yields 0.976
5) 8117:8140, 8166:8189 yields 0.979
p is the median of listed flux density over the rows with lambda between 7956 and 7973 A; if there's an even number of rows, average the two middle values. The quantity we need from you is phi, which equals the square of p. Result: 47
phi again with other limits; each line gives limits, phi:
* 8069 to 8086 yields 44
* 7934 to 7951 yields 42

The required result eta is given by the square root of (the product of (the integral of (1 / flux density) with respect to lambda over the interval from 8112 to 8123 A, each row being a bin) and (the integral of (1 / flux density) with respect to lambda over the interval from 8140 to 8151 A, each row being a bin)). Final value 2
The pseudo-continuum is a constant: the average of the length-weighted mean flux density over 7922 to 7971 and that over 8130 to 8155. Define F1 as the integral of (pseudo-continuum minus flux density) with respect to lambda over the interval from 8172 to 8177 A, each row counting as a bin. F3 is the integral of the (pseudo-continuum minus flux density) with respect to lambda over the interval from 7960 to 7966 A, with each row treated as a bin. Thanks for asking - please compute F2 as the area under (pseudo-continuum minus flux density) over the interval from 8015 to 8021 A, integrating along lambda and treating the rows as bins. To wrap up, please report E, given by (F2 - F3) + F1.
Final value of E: -0.4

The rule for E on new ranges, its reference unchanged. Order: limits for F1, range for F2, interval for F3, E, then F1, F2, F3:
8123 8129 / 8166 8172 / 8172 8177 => 0.8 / 0.33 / 0.5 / 0.05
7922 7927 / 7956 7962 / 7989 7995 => -0.3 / -0.10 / -0.4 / -0.13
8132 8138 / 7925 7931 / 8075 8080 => 0.0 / 0.73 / 0.0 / 0.73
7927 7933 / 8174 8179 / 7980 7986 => 0.7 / -0.03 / 0.3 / -0.41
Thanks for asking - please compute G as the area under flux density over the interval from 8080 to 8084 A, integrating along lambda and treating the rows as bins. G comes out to 26.4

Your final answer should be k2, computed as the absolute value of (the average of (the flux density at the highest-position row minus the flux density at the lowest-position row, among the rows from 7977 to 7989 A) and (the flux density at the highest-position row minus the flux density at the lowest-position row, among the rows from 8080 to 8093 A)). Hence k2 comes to 0.07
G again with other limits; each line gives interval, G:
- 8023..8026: 20.1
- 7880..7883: 21.2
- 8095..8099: 26.3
